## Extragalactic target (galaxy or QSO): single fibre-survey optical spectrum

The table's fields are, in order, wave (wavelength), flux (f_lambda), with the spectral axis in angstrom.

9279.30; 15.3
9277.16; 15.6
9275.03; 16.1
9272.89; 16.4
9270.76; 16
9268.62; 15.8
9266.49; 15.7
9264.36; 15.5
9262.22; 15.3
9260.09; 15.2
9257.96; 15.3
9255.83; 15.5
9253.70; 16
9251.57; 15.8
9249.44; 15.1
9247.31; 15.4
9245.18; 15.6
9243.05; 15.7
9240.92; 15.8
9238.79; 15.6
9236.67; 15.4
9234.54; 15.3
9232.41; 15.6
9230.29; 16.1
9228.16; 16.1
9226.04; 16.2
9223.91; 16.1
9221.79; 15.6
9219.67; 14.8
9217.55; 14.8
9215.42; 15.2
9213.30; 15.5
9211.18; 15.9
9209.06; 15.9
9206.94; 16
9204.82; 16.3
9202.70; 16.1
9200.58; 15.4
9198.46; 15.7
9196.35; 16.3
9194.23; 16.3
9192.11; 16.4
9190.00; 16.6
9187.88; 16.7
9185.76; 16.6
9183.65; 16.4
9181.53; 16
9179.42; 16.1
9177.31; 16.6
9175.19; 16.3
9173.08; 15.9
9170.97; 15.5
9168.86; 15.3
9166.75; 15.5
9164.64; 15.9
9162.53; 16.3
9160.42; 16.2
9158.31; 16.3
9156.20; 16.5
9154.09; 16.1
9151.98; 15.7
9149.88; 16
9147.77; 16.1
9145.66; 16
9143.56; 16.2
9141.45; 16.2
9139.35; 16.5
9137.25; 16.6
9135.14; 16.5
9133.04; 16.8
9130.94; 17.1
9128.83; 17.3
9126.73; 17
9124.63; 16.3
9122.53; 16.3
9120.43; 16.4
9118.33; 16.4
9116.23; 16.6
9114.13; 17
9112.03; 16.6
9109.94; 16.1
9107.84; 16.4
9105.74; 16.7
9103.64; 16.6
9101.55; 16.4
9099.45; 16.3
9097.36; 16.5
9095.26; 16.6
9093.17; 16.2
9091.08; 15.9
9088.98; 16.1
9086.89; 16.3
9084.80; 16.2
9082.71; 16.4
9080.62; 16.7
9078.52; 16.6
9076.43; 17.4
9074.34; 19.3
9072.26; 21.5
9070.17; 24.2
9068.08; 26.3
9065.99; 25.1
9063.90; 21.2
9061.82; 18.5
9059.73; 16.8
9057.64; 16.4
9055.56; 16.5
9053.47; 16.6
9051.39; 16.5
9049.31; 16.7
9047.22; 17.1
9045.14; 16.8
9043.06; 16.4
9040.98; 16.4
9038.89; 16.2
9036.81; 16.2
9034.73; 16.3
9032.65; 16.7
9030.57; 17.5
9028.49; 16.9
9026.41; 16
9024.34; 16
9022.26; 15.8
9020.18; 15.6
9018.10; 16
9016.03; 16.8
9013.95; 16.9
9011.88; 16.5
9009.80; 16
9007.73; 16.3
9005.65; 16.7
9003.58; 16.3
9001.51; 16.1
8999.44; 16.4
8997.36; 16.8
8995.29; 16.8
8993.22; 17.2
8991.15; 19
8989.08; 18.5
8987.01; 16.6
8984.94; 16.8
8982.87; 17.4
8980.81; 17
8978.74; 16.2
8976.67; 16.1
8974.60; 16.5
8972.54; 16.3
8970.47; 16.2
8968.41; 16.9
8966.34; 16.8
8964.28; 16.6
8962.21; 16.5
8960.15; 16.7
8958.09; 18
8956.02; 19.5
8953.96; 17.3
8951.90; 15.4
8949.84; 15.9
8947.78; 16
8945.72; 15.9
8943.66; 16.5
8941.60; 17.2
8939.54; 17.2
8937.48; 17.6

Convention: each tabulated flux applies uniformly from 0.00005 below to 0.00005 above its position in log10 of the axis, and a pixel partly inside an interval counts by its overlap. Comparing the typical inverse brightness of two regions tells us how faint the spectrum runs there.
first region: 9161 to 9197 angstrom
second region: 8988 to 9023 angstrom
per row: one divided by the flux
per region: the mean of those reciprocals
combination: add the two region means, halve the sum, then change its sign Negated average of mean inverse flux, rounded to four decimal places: -0.0610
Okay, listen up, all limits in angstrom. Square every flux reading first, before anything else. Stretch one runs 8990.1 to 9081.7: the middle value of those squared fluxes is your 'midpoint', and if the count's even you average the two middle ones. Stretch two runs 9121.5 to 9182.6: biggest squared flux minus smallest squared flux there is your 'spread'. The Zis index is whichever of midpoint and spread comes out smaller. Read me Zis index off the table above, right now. 65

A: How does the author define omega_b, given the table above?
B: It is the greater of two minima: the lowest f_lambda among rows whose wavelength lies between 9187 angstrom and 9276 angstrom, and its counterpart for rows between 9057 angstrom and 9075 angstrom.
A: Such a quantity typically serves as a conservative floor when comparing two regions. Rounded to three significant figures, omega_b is 16.4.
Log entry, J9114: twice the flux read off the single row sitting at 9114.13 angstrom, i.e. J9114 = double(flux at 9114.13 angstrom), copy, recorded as 34.0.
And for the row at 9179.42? 32.2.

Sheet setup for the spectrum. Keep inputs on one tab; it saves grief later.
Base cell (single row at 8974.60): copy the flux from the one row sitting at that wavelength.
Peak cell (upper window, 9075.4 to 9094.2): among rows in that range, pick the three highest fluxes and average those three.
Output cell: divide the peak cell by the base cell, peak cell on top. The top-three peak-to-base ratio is 1.02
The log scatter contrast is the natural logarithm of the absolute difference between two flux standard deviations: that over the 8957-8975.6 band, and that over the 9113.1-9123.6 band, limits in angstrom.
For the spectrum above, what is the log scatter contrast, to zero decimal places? -1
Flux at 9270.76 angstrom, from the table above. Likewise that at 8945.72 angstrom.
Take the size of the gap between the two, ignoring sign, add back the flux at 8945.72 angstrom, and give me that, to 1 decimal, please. 16.0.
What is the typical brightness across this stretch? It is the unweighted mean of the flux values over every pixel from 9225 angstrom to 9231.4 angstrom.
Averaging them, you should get 16.1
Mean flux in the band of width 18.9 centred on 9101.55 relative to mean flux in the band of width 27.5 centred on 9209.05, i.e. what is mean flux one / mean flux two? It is 1.05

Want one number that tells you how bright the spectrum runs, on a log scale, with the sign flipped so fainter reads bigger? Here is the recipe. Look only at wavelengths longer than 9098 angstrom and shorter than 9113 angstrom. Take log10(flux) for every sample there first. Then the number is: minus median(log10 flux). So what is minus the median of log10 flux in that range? -1.21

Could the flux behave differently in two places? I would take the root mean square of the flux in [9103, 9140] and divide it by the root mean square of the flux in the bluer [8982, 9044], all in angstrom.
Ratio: 0.998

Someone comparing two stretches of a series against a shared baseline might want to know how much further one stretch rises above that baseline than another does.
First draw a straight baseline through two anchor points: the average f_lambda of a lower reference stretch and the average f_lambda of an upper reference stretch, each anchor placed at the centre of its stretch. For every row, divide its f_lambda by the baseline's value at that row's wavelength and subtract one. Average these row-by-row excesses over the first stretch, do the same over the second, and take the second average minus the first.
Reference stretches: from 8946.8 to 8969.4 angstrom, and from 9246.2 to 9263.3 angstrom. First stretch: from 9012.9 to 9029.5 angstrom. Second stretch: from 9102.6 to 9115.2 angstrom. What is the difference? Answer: 0.045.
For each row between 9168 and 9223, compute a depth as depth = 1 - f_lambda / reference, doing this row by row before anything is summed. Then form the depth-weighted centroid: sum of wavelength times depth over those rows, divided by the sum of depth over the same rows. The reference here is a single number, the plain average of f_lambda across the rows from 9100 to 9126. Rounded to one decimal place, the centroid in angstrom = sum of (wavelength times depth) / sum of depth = 9202.3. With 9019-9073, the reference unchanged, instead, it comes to 9069.1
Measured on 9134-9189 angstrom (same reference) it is 9162.2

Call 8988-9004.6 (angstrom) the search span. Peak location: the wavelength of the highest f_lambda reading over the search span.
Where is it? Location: 8991.15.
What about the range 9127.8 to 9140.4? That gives 9128.83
